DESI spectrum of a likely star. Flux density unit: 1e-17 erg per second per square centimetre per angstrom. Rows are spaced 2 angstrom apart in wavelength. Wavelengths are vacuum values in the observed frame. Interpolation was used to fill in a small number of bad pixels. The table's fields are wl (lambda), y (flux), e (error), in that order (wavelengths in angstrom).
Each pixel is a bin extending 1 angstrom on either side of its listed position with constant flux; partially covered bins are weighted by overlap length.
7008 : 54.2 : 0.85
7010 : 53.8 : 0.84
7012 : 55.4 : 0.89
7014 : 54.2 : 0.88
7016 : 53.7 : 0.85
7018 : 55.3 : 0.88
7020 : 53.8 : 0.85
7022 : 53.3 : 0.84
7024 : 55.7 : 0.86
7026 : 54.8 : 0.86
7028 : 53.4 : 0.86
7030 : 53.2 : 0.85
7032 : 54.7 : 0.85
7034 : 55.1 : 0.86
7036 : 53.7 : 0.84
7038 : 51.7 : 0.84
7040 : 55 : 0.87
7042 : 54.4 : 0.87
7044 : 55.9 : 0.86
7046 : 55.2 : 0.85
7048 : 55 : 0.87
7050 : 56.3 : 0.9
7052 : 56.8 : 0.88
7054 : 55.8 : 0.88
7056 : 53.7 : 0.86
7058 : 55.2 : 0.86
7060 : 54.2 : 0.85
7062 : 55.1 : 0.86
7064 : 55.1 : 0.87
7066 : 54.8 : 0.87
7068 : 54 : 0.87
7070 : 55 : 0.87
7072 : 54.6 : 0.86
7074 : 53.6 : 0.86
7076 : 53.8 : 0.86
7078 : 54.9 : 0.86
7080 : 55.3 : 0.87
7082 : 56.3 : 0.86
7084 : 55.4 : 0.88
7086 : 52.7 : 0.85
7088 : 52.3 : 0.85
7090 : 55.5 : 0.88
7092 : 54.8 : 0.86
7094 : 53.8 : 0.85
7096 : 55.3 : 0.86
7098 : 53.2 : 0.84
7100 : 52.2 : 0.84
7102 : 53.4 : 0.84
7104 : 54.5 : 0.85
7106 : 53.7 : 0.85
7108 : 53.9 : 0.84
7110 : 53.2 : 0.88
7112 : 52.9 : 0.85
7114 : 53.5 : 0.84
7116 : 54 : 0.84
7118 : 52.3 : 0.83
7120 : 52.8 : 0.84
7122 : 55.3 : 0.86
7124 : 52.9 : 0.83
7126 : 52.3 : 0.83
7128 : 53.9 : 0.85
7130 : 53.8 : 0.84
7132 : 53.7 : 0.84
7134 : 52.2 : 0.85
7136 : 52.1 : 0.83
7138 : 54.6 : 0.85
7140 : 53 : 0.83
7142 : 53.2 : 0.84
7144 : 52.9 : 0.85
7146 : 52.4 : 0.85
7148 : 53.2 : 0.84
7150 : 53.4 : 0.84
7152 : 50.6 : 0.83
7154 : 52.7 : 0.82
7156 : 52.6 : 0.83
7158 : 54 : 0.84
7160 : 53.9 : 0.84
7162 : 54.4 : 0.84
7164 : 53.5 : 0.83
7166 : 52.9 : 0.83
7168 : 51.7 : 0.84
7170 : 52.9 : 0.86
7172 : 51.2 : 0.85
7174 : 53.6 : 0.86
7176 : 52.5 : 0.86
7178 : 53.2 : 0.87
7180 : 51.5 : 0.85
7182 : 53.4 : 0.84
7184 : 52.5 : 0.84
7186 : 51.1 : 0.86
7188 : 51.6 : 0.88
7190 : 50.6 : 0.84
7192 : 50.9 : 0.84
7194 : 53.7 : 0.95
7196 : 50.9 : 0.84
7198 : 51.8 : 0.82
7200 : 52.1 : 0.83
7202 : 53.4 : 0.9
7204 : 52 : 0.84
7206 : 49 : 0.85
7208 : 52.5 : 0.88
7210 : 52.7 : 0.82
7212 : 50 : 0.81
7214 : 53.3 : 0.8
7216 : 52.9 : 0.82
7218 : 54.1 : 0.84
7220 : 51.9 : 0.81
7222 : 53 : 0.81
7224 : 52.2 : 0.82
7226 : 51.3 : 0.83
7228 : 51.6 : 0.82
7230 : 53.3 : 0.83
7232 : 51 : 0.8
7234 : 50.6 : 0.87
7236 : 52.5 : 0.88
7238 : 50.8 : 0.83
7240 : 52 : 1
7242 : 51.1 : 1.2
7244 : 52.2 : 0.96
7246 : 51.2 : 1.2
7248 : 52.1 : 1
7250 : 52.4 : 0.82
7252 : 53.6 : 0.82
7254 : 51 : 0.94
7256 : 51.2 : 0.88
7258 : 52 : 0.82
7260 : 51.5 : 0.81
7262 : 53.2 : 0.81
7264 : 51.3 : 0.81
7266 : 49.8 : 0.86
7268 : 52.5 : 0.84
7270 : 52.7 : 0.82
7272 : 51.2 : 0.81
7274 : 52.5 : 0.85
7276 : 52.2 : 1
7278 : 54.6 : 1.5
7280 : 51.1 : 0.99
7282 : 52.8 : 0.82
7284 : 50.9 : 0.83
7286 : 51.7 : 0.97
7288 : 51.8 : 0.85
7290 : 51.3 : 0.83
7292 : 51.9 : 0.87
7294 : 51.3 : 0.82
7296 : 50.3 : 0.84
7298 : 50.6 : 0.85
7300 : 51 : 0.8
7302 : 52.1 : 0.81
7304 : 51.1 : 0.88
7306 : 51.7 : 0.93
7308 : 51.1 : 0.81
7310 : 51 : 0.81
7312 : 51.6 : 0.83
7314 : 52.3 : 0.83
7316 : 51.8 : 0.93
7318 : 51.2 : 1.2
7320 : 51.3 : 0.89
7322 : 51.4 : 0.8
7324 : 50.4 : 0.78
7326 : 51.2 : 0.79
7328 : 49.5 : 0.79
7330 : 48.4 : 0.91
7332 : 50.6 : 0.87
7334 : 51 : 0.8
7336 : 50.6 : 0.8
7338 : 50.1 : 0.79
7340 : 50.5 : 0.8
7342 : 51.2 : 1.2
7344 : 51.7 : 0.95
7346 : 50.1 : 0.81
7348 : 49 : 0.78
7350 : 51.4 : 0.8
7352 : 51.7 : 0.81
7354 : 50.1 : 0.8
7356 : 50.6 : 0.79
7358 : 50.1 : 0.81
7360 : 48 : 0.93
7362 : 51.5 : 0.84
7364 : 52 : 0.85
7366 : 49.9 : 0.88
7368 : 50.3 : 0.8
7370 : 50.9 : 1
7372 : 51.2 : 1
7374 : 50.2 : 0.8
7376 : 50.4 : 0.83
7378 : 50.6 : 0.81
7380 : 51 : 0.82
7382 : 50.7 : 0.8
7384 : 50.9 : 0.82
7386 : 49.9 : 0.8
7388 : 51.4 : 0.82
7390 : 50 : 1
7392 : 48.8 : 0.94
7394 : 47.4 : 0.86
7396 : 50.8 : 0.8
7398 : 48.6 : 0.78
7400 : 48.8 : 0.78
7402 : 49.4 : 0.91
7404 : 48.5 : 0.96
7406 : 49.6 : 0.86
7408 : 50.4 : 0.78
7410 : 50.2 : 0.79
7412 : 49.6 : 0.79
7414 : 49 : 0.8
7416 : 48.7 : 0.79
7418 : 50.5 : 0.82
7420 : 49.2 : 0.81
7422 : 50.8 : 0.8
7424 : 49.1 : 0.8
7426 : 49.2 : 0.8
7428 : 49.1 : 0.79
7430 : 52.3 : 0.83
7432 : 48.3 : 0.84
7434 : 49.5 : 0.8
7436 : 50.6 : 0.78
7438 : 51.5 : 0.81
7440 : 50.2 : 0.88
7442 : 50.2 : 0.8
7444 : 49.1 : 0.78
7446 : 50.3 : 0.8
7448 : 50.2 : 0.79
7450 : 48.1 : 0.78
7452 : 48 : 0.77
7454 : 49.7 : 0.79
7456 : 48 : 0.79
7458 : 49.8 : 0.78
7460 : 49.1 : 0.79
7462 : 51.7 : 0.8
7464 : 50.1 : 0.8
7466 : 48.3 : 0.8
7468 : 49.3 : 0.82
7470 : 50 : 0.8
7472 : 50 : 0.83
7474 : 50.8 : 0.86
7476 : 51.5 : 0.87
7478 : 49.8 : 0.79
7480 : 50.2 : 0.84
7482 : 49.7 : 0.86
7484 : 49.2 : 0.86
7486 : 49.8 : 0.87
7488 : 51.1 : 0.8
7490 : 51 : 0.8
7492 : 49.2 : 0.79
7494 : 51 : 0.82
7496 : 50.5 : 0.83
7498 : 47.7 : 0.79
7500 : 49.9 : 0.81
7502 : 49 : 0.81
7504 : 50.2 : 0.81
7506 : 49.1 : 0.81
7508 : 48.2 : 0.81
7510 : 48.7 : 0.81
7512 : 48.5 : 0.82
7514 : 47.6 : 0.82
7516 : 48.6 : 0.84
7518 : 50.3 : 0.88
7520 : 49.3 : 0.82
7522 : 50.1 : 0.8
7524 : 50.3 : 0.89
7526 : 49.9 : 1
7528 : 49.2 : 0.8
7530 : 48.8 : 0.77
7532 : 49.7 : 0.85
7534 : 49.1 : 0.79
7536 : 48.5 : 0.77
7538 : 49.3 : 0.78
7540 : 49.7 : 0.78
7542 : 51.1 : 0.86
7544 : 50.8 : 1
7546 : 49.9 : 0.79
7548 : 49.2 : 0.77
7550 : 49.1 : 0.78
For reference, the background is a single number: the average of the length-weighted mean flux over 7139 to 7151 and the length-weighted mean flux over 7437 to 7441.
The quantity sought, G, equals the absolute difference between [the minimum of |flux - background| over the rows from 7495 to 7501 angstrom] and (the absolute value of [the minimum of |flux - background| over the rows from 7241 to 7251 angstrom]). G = 1.3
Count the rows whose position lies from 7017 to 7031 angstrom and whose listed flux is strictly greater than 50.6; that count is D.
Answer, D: 7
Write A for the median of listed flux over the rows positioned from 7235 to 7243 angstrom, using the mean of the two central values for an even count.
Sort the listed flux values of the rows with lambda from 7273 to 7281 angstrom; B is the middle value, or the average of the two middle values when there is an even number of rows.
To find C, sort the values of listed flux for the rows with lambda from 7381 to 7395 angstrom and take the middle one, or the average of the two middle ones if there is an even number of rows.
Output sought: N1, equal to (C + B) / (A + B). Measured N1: 0.985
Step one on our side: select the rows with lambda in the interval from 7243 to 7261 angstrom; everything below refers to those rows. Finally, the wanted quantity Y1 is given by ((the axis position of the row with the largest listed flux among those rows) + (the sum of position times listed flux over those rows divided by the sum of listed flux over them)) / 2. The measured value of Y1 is 7252.0 angstrom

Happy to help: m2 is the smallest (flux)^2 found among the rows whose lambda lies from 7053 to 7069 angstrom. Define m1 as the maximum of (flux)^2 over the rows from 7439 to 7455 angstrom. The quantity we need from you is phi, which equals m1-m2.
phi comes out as -354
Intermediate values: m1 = 2530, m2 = 2884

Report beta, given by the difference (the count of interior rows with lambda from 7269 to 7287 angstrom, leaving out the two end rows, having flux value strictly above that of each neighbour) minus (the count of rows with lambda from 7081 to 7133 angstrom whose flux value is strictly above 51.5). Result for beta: -23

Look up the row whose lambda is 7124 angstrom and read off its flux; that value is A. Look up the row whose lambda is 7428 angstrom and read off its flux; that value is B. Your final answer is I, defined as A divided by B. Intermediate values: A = 52.9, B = 49.1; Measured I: 1.08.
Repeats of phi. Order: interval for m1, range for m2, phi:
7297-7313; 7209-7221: 214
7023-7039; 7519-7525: 672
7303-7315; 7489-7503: 460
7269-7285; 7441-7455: 677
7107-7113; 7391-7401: 658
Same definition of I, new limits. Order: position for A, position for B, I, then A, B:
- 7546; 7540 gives 1.00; 49.9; 49.7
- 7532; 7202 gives 0.93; 49.7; 53.4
